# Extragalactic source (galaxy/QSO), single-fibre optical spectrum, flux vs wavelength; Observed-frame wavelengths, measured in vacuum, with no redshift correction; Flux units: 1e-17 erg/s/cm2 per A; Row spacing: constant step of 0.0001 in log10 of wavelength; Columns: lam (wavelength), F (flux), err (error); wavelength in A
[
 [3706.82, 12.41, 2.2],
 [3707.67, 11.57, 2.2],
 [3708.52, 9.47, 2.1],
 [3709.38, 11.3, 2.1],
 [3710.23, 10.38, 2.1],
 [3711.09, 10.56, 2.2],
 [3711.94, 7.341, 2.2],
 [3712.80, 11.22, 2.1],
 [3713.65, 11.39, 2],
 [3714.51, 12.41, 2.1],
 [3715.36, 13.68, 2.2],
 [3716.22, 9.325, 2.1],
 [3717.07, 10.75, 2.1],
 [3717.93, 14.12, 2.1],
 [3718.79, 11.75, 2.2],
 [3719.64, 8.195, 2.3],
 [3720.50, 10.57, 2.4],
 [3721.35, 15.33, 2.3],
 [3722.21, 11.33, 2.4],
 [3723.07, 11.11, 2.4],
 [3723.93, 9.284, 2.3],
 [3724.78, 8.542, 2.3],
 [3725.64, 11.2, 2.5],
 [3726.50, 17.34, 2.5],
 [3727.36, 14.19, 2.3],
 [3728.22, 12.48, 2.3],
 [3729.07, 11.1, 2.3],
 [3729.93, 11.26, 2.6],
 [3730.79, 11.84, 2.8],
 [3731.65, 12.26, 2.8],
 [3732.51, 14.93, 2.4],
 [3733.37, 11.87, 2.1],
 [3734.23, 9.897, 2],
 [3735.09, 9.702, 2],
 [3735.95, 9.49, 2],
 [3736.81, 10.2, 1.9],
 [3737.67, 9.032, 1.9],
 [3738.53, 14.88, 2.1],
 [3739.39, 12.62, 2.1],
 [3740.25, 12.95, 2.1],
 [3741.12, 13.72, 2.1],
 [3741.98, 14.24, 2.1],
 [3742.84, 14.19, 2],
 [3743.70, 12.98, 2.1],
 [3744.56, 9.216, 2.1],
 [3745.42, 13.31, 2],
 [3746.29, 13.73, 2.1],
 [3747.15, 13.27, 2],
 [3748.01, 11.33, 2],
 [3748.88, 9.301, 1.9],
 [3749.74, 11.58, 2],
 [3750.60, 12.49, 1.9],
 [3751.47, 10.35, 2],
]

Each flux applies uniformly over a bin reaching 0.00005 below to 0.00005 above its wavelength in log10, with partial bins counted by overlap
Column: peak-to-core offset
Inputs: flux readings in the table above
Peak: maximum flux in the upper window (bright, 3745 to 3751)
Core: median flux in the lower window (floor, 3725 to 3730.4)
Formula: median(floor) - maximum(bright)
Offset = -1.9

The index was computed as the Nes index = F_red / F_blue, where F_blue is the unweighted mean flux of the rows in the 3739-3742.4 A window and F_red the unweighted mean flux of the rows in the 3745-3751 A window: 0.91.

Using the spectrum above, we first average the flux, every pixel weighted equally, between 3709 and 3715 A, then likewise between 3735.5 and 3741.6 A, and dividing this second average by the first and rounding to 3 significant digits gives 1.11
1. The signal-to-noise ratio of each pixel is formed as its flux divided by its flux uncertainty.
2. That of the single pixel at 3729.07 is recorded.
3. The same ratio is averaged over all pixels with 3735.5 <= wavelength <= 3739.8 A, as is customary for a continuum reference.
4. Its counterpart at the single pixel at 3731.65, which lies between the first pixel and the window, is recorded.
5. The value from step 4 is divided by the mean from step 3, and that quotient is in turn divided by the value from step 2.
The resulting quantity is 0.162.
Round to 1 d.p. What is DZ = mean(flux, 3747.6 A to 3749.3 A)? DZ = 10.3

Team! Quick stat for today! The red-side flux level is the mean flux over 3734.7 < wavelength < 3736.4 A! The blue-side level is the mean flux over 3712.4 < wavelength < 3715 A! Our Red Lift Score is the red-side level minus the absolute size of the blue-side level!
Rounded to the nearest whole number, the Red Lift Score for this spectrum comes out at -2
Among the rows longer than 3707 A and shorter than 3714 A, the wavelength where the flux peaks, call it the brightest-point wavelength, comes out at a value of 3707.67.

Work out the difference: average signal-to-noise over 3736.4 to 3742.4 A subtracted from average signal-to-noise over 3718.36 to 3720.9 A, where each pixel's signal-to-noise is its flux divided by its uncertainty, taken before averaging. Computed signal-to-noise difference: -1.7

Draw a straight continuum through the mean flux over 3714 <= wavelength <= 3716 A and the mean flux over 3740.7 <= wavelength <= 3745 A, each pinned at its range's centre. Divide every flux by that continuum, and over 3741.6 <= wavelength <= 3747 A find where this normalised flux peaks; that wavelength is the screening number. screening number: 3741.98 A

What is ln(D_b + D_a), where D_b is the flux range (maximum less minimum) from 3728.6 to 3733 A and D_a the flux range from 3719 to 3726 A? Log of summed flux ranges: 2.395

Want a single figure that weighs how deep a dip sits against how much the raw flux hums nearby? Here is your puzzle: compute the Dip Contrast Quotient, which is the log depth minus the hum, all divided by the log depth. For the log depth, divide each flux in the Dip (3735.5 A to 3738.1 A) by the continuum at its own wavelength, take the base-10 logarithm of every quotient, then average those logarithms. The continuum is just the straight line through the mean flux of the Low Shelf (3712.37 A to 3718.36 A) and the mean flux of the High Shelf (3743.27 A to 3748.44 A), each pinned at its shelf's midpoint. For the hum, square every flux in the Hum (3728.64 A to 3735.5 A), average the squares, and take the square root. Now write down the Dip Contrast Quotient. 113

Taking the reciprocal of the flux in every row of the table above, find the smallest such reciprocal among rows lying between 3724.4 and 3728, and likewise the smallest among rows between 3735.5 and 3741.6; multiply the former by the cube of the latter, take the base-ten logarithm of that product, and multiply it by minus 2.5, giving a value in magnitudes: 11.9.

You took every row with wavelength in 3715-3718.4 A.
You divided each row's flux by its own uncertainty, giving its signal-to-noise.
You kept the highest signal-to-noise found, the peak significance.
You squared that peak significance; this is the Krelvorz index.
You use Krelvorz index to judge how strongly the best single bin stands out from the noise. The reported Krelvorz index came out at 45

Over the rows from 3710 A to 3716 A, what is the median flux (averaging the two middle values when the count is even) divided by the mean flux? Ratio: 1.02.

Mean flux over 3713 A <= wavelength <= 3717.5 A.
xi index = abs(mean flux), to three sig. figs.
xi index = 11.5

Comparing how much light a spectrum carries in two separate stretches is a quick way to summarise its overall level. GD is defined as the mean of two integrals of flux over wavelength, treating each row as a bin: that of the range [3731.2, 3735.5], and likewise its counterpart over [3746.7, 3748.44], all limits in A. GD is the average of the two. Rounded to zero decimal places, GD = 36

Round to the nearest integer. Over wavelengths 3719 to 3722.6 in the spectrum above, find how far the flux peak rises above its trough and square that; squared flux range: 51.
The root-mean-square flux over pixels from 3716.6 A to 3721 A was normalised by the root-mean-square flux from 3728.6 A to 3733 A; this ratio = 0.91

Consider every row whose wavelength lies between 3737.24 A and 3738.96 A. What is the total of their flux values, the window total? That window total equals 24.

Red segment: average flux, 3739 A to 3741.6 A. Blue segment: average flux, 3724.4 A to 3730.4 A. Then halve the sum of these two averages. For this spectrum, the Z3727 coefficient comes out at 12.7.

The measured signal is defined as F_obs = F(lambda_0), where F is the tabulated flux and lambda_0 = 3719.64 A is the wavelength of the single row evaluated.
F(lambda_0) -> 8.195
